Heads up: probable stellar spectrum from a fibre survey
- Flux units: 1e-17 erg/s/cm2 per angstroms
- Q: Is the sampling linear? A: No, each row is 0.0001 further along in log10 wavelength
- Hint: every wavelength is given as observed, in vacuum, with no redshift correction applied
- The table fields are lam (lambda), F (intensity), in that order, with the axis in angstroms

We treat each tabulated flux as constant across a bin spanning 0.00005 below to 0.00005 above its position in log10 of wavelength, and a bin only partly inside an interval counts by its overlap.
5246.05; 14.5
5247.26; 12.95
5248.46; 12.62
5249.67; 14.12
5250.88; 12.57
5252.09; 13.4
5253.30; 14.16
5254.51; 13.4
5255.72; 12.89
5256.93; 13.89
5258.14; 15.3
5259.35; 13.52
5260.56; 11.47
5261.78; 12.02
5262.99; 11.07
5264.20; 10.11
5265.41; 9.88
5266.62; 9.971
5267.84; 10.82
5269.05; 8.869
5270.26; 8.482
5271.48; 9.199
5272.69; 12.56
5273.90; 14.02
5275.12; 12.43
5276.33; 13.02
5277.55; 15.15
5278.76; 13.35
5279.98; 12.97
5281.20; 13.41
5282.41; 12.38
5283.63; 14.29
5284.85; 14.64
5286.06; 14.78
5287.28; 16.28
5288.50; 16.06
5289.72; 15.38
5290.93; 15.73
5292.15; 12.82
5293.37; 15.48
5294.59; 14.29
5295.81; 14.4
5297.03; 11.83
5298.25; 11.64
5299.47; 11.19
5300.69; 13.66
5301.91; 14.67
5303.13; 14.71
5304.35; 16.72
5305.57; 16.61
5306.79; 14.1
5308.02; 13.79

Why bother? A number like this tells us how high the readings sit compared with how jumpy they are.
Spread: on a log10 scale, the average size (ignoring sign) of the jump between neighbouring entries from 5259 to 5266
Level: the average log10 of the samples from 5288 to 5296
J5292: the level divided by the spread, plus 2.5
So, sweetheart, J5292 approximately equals 36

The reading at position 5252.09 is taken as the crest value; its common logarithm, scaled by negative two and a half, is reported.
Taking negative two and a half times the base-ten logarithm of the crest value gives -2.82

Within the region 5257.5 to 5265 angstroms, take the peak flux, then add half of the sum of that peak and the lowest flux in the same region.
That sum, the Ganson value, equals 28.0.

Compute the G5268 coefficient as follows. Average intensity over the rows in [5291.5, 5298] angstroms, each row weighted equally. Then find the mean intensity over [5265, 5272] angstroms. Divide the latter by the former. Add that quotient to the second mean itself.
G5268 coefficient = 10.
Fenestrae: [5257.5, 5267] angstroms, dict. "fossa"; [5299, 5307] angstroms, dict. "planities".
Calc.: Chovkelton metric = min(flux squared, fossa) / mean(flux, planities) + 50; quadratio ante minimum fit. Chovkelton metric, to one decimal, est 56.7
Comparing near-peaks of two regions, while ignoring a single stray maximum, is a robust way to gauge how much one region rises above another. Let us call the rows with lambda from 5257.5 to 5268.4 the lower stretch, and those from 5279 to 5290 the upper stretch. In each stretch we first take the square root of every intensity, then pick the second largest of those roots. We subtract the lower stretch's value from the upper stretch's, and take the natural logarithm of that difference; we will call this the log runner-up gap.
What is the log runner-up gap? -1.1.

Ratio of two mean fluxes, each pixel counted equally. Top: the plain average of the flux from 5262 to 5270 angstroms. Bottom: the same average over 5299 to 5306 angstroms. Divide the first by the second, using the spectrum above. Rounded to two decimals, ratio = 0.69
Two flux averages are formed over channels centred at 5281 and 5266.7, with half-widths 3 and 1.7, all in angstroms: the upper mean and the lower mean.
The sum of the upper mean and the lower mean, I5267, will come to 23.5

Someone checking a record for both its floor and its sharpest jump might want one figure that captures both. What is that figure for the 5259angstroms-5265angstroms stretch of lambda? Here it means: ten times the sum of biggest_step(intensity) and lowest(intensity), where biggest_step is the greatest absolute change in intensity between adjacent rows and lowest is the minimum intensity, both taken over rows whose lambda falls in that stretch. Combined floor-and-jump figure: 122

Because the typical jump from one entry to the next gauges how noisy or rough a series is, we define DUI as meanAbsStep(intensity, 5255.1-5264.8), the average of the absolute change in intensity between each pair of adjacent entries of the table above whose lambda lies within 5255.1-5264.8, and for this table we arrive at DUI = 1.24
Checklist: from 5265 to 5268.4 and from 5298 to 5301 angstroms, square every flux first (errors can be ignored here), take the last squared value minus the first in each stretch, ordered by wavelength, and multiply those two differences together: 994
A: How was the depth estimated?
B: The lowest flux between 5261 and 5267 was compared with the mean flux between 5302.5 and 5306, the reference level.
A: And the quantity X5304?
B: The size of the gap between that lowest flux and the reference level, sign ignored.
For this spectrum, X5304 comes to 6.1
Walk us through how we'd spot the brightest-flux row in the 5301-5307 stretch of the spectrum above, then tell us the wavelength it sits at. 5304.35 angstroms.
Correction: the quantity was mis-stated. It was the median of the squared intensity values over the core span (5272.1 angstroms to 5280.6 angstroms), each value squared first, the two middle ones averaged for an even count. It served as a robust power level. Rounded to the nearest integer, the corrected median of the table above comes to 170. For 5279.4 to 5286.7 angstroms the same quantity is 192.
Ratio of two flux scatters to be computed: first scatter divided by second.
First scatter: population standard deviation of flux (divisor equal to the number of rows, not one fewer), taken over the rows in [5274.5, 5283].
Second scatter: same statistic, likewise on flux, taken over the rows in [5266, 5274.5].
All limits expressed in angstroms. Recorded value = 0.45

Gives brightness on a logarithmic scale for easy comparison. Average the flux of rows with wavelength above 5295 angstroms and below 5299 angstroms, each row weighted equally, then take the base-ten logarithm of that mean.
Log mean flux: 1.10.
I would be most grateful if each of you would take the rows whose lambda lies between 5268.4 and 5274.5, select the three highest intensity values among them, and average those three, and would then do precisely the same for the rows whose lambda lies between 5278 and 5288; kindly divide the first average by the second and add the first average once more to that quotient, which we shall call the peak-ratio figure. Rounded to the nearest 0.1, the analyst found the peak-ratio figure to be 12.7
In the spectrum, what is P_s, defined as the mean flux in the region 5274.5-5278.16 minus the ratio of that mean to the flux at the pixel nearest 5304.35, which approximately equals 12.7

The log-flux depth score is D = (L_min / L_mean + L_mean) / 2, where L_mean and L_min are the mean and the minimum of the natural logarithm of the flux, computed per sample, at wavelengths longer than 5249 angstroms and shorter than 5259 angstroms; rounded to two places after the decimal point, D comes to 1.79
